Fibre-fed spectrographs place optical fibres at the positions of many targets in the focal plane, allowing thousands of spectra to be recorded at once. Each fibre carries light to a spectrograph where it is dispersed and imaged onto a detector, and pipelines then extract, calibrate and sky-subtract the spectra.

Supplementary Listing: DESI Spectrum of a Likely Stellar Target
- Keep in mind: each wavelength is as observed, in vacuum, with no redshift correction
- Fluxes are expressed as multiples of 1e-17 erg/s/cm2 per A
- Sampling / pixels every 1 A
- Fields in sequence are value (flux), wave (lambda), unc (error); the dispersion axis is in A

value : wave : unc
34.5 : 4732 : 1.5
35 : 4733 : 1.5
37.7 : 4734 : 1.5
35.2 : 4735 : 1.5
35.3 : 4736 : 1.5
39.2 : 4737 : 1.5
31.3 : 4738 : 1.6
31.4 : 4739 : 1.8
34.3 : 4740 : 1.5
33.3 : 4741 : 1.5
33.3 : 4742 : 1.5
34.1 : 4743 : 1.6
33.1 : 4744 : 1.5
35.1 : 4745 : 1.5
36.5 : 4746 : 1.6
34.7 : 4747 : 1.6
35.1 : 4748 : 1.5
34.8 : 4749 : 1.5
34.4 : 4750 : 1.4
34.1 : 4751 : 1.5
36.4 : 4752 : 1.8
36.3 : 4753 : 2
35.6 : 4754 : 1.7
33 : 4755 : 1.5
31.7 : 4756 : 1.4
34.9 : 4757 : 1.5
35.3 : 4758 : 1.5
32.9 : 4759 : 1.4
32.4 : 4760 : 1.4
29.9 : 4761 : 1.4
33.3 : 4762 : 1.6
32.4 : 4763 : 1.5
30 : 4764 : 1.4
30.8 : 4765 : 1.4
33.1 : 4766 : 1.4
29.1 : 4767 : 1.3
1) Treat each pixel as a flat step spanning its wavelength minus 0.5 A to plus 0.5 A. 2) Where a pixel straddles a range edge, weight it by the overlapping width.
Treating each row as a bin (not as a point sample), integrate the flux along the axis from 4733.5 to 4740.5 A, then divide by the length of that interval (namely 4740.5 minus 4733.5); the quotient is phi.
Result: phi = 34.9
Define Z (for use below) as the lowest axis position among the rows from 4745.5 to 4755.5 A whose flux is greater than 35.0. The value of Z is 4746 A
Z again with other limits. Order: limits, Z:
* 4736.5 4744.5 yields 4737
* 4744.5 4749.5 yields 4745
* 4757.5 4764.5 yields 4758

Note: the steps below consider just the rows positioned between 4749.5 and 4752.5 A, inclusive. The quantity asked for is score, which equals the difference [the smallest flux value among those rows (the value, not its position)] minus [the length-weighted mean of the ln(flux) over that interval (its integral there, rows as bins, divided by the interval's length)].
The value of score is 30.5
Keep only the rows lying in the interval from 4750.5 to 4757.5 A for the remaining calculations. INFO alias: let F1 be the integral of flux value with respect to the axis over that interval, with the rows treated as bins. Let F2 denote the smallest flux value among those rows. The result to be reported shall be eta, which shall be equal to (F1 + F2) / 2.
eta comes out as 137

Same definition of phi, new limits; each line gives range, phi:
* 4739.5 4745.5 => 33.9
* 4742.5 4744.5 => 33.6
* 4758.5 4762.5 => 32.1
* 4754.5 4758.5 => 33.7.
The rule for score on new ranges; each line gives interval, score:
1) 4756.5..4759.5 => 29.4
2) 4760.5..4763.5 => 26.4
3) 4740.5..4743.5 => 29.8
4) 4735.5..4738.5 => 27.7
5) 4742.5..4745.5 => 29.6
